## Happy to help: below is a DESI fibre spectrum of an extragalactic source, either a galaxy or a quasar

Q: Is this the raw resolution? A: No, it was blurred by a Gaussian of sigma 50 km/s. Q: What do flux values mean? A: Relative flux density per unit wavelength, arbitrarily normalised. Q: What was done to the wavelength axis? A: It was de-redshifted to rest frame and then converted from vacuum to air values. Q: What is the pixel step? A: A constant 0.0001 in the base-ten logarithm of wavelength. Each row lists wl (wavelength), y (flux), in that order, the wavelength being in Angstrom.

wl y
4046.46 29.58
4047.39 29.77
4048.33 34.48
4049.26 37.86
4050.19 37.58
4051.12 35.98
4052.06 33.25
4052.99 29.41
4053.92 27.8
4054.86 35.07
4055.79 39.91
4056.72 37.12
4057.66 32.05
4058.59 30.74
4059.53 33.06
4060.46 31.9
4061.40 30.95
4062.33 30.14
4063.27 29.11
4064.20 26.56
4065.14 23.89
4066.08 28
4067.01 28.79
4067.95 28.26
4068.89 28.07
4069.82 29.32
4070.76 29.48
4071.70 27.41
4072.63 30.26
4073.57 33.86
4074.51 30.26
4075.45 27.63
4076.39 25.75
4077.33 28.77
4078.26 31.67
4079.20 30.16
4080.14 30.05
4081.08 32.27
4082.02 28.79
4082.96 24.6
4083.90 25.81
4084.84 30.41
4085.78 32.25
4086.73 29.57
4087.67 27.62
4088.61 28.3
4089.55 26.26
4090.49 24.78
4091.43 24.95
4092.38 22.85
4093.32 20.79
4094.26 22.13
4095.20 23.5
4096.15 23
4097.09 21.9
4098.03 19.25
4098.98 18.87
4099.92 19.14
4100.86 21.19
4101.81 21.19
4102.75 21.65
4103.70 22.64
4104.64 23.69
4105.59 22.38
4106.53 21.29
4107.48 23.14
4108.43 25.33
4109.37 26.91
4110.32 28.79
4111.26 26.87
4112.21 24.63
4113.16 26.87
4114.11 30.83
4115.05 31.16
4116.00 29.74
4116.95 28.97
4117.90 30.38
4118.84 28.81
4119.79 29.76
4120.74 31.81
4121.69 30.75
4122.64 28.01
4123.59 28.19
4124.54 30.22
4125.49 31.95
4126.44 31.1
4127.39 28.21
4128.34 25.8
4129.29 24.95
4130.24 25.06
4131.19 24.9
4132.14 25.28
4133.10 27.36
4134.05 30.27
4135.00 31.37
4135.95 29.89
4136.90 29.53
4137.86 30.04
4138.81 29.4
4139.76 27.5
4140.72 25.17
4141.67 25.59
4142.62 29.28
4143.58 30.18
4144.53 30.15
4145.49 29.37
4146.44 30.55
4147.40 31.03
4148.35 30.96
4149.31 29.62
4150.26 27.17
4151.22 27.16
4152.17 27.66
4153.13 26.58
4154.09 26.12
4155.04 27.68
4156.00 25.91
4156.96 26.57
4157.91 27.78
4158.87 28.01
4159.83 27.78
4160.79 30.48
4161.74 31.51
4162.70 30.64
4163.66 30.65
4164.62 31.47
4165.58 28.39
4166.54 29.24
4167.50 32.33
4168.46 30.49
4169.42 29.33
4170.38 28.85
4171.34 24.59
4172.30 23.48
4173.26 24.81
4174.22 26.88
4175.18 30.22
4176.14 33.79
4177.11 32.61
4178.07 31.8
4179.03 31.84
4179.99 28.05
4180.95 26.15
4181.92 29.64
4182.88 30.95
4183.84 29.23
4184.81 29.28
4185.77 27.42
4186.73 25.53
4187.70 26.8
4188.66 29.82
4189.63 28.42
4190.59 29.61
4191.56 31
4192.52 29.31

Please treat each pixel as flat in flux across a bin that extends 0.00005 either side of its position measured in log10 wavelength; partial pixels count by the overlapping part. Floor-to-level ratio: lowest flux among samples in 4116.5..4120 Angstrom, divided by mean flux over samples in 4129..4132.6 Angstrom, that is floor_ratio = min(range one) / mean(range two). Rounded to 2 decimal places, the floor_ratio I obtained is 1.15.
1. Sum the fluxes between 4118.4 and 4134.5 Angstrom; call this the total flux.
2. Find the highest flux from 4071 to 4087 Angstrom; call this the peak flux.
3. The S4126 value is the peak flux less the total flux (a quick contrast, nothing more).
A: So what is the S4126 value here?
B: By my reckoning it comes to -449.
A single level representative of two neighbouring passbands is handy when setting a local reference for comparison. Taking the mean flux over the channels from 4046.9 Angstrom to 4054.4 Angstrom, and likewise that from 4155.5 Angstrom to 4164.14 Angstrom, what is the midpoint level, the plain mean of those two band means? 31.0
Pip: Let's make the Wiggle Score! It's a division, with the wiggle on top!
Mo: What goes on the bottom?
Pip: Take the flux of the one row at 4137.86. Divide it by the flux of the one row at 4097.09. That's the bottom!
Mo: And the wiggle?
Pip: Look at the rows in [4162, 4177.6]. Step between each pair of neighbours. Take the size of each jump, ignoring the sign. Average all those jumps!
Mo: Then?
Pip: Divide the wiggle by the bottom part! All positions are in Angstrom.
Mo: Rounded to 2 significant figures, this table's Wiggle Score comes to 1.4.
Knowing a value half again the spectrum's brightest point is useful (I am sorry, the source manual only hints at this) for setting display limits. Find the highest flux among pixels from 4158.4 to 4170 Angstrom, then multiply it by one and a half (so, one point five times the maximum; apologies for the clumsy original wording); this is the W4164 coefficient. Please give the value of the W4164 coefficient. 48.5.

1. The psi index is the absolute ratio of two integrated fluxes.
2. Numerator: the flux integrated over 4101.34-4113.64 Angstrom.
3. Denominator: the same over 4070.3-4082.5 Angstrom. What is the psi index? 0.82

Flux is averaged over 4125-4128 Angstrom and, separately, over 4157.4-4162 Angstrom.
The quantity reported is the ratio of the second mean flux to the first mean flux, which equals 0.96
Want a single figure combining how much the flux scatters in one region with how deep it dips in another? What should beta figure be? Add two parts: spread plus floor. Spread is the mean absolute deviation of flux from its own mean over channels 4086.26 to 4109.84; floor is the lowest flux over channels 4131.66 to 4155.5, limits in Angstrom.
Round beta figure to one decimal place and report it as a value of 27.4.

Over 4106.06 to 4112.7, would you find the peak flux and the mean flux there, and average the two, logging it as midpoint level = 27.0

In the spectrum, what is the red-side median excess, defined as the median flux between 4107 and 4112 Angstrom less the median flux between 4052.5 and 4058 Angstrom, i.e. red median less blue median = -7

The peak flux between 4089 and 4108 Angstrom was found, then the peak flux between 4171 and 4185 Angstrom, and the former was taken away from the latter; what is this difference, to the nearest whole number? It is 8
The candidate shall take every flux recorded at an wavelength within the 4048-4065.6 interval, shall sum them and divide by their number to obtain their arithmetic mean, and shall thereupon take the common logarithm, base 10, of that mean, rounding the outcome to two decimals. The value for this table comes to 1.51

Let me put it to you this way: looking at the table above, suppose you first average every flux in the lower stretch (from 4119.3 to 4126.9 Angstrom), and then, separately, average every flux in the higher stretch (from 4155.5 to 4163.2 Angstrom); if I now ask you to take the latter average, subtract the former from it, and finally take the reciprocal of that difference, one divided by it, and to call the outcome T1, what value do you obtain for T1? -0.6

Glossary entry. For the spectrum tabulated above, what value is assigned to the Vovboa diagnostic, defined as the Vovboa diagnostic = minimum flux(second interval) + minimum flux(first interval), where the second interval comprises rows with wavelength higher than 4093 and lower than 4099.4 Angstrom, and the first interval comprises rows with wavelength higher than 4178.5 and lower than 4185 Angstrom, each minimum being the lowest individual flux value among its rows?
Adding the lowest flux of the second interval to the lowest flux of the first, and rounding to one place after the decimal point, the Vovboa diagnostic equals 45.0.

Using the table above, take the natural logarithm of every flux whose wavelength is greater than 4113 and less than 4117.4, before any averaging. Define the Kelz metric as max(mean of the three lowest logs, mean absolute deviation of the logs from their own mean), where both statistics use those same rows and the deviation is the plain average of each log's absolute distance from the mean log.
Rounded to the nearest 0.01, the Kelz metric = 3.35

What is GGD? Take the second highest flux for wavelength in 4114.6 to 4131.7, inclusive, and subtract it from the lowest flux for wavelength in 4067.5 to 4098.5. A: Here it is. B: -13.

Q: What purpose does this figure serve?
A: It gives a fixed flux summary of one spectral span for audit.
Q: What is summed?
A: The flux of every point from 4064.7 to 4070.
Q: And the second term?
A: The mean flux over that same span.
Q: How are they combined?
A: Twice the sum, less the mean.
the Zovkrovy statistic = 305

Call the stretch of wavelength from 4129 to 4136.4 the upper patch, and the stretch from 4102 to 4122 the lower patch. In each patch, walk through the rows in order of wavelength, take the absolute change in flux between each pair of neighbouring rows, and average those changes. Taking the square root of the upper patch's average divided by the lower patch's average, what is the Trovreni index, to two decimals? 0.86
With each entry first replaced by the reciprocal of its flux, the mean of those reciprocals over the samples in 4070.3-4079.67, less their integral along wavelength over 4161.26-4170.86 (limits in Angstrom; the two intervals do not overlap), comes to -0.283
